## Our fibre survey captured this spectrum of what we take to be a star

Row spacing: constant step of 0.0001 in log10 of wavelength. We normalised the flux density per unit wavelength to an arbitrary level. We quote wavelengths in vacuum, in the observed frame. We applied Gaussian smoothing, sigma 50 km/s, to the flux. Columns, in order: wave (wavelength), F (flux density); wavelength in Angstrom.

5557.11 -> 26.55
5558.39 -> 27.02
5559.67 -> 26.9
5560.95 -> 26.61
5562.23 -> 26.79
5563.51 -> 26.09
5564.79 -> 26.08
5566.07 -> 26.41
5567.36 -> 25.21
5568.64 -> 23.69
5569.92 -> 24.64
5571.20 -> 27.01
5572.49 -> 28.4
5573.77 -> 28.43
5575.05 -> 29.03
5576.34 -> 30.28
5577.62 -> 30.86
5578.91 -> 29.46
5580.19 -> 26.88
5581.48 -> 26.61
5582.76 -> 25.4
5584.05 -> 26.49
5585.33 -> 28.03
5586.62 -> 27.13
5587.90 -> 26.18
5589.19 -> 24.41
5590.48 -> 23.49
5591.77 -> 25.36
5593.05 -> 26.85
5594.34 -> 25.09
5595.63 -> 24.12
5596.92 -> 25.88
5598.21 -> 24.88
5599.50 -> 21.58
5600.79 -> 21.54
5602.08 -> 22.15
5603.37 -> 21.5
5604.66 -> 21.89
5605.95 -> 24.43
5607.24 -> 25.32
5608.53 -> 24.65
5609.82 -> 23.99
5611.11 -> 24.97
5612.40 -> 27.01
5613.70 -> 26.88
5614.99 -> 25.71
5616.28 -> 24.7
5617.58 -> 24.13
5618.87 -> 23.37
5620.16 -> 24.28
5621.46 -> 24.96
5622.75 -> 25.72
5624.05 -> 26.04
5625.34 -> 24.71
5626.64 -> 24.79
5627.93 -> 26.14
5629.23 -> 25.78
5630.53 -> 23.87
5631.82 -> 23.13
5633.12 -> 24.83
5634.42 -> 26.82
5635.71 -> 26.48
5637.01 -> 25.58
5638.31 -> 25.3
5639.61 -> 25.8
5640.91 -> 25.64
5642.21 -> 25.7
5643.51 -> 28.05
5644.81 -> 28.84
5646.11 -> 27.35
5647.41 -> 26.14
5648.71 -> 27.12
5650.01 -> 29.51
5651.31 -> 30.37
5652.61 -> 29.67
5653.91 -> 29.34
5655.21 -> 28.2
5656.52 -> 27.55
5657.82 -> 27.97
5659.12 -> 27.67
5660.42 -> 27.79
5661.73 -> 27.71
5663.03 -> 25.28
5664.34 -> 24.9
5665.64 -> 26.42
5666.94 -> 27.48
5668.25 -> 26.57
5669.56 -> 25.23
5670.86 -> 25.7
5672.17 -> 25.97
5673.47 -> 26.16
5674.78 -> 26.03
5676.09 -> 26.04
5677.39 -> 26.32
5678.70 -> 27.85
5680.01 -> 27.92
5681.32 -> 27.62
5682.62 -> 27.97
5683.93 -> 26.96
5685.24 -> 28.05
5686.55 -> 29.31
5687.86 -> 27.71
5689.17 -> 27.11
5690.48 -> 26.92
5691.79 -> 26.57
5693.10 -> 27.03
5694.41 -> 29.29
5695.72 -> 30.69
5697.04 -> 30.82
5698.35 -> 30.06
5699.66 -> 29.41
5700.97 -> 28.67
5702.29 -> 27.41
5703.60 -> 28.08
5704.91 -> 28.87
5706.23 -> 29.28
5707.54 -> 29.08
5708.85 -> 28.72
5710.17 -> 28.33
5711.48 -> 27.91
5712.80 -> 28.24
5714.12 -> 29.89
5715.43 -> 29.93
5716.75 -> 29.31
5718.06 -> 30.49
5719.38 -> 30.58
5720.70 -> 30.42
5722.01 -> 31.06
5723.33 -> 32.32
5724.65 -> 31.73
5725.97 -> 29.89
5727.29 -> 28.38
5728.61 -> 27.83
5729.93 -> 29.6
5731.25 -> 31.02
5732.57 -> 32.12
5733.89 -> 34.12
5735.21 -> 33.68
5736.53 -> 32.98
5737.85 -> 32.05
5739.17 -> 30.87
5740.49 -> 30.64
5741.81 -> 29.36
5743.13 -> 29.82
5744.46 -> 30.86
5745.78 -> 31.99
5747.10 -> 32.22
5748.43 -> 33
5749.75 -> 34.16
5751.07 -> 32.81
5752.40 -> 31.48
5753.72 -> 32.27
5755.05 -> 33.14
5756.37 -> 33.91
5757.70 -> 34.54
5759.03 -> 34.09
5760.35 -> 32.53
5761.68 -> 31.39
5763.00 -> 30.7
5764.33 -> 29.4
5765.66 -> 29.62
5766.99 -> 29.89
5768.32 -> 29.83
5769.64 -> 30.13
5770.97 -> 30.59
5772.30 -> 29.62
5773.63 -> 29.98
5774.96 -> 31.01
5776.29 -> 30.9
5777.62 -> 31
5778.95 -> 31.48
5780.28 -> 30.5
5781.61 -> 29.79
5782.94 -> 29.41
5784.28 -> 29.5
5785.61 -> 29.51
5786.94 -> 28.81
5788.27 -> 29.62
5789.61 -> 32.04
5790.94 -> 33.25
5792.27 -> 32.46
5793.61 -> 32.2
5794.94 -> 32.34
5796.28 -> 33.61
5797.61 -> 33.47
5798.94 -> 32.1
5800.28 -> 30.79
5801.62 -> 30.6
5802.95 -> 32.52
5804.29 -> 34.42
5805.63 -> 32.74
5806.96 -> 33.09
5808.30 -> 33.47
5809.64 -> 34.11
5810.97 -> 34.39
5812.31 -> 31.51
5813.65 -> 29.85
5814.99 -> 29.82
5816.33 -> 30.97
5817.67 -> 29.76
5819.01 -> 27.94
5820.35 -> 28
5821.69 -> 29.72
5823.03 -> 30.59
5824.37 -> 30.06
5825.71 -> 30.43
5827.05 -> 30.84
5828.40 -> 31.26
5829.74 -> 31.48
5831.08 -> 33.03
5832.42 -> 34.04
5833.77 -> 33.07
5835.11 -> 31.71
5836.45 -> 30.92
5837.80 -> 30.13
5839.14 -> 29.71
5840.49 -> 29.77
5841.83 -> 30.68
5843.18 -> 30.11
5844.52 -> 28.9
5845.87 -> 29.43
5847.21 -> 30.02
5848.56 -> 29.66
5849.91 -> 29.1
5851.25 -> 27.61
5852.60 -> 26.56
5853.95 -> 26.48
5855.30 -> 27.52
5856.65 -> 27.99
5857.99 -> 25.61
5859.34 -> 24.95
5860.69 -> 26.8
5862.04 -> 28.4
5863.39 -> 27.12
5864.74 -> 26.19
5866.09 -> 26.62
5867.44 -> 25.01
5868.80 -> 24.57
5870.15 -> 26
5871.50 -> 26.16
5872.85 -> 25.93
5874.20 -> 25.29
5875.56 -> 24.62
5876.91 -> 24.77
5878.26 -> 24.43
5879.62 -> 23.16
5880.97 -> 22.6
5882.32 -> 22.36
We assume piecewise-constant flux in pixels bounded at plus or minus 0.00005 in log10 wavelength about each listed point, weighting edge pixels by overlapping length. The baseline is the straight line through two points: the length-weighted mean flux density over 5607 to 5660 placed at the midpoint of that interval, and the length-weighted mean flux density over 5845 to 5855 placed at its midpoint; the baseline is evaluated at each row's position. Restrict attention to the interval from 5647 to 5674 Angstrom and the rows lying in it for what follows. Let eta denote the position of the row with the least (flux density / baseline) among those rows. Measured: 5664.34 Angstrom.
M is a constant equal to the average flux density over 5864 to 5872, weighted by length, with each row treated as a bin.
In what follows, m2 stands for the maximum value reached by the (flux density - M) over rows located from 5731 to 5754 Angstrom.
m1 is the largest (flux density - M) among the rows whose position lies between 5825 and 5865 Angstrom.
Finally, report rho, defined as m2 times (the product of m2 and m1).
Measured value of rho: 587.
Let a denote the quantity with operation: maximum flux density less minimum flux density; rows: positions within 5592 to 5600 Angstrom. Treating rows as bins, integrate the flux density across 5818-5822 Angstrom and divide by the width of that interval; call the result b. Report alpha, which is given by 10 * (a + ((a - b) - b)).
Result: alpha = -466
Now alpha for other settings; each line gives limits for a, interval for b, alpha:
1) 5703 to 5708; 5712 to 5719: -567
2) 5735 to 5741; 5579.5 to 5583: -469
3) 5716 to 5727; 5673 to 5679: -468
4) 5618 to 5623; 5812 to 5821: -545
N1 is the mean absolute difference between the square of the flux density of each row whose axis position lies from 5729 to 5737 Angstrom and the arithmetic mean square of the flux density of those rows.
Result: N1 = 86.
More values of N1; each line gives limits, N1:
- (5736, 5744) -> 65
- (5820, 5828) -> 42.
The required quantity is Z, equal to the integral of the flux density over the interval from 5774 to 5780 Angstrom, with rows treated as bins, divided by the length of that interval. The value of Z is 31.0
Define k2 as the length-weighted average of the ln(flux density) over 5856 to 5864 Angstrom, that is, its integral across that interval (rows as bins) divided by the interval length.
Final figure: 3.29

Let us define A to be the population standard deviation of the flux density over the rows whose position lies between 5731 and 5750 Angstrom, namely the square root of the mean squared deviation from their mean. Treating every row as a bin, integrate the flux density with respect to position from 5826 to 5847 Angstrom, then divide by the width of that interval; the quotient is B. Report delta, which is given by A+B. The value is 32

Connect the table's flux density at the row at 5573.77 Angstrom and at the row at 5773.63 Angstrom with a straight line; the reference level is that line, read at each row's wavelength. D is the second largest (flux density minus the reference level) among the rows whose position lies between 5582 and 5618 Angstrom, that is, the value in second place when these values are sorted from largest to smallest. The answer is -1.4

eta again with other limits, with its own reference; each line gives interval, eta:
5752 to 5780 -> 5764.33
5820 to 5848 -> 5820.35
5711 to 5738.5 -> 5728.61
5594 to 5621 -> 5603.37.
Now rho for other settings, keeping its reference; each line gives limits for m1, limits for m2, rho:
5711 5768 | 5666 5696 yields 215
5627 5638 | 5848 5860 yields 16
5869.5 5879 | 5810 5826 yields 31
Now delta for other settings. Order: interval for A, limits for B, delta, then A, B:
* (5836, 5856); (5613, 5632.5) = 26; 1.37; 25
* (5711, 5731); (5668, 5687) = 28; 1.30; 27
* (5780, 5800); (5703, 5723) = 31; 1.64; 29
